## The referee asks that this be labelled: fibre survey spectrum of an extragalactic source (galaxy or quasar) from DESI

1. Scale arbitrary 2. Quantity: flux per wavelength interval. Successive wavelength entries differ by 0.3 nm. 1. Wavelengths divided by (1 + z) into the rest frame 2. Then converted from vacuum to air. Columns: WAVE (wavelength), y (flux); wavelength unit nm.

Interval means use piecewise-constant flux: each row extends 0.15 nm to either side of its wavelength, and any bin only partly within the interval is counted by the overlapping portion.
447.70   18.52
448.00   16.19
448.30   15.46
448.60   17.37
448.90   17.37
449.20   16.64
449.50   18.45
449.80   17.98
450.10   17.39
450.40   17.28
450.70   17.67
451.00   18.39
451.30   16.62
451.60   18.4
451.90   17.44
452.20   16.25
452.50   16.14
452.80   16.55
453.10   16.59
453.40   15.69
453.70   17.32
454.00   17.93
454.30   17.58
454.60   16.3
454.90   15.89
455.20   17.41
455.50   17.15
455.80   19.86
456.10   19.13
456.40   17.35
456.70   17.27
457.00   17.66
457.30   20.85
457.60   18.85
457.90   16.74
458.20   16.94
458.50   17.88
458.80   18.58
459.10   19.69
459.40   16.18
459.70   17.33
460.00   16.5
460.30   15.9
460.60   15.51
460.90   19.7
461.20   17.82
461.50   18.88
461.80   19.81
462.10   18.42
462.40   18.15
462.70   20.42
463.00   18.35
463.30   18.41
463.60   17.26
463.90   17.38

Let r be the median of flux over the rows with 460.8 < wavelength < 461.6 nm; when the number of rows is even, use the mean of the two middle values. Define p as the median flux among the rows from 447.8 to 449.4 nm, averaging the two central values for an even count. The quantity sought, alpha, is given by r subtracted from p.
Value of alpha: -2.2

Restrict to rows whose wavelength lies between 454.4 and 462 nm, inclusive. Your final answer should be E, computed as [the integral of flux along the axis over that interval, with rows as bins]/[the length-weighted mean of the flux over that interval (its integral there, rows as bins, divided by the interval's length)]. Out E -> 7.6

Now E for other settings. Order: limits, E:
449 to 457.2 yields 8.2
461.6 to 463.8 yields 2.2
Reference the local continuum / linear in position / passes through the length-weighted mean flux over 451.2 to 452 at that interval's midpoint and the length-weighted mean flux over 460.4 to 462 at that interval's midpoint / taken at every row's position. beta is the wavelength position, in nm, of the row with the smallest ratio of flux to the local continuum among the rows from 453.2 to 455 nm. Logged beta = 453.40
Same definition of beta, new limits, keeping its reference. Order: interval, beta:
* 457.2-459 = 457.90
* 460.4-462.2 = 460.60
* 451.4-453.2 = 452.50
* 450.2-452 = 451.30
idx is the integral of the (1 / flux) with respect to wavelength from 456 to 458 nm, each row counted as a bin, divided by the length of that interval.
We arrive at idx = 0.055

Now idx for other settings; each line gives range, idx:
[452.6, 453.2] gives 0.060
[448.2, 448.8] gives 0.061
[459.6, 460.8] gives 0.061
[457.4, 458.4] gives 0.057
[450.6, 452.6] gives 0.058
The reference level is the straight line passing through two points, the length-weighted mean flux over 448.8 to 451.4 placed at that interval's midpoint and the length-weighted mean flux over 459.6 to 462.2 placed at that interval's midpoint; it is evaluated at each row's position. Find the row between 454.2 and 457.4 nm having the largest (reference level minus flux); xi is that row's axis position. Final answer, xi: 454.90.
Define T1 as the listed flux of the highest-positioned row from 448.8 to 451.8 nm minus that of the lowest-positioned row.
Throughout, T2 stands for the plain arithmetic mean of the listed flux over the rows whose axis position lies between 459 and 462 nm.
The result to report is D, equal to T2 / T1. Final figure 17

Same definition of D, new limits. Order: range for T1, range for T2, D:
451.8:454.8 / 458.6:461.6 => -15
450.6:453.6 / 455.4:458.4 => -9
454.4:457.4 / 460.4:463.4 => 4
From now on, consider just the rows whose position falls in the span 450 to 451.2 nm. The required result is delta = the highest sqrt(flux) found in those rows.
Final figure 4.29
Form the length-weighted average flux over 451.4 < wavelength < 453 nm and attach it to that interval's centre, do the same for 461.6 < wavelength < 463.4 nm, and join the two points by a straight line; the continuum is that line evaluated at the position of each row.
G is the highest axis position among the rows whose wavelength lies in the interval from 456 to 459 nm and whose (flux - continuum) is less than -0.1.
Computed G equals 458.50 nm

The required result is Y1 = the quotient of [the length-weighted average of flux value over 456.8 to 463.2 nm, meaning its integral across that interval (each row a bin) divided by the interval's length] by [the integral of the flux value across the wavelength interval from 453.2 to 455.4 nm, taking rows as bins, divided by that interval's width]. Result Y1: 1.07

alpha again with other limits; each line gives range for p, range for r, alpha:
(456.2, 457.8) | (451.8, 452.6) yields 1.4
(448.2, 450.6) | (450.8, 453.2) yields 0.8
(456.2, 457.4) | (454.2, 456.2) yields 0.1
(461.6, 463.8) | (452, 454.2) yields 1.9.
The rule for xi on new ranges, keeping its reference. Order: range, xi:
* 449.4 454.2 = 453.40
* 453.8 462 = 460.60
